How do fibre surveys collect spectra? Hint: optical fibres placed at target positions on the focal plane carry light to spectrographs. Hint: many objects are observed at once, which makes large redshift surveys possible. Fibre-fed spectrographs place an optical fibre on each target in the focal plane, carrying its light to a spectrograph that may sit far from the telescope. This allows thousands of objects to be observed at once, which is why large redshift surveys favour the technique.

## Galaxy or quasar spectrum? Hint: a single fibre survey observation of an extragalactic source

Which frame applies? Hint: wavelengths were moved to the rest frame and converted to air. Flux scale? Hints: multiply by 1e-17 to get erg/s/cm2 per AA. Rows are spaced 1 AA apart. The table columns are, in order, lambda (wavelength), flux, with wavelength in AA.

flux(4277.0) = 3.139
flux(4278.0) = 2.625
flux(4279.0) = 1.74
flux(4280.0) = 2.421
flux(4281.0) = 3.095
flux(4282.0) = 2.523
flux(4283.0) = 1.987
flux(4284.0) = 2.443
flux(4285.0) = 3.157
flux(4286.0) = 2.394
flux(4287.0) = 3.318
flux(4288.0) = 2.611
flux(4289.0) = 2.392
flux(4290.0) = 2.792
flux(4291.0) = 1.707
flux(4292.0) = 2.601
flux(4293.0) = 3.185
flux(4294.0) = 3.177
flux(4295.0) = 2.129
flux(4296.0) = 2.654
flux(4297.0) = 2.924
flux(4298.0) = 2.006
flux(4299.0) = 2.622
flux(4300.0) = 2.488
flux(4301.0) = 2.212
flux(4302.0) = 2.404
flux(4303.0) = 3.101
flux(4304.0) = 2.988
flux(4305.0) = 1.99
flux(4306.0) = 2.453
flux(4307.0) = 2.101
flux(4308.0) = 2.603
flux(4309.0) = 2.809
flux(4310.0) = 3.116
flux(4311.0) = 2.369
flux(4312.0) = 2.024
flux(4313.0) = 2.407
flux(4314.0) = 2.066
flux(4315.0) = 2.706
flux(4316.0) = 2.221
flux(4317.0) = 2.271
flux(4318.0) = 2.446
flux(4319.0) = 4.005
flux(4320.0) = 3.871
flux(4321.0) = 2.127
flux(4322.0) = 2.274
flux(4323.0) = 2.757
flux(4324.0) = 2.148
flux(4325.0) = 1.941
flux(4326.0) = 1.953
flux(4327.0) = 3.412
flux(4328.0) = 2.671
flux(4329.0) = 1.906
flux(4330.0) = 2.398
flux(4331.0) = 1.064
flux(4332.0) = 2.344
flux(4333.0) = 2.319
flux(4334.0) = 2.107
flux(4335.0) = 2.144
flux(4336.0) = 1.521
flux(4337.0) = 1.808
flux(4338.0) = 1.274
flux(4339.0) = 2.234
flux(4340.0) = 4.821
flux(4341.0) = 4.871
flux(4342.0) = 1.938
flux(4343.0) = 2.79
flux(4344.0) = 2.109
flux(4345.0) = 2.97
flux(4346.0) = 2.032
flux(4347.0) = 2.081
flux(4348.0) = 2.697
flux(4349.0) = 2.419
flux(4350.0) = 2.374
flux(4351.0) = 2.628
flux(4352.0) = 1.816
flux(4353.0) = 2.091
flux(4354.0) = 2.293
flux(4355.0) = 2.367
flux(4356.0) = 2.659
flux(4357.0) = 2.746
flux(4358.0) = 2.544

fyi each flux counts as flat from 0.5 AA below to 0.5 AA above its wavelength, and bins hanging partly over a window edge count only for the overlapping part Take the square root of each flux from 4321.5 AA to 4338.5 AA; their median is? 1.46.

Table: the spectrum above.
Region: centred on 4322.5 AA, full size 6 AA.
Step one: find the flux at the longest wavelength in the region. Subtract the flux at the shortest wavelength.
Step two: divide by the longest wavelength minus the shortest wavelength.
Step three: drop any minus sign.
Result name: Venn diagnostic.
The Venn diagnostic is 0.386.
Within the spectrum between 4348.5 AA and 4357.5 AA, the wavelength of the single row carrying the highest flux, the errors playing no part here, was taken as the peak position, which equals 4357.0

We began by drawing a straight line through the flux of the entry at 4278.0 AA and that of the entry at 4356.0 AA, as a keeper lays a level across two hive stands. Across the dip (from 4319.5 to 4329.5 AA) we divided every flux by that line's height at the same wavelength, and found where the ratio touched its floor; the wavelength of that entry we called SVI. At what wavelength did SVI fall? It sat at 4329.0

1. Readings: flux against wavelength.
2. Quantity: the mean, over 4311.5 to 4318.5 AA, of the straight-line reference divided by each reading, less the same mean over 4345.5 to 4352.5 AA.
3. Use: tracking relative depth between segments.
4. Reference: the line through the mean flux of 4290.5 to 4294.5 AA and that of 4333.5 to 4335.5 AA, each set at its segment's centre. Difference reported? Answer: 0.2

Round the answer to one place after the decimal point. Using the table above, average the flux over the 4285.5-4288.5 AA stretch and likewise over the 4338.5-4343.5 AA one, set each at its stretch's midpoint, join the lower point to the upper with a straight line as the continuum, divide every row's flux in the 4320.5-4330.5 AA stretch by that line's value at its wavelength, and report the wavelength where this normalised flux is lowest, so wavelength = 4329.0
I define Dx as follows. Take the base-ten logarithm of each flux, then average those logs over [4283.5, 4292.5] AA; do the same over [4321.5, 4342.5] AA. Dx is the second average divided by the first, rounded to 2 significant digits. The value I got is 0.85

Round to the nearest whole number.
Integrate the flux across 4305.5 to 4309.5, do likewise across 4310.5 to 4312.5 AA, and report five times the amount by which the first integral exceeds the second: 28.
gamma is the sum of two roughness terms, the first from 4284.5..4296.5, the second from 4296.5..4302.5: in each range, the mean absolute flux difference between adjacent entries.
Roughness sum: 1.08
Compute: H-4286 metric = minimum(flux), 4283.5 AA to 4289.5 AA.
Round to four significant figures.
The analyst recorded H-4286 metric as 2.392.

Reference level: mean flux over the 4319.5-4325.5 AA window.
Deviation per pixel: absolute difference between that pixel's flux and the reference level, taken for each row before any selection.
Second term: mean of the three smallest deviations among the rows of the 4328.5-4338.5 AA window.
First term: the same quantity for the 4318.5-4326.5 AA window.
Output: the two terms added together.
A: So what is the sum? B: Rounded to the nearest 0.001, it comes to 0.451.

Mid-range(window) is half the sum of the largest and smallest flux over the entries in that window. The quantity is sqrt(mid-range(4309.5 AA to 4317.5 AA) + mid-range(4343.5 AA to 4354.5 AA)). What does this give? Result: 2.23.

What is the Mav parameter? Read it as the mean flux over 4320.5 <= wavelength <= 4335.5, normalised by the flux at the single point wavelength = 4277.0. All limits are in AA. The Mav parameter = 0.71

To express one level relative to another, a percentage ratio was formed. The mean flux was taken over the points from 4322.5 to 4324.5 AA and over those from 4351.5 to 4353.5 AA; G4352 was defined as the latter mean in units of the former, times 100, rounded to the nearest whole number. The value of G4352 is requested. 80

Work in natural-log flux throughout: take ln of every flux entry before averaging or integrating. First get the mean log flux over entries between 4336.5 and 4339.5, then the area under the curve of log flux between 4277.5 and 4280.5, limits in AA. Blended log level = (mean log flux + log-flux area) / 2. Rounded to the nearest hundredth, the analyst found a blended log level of 1.47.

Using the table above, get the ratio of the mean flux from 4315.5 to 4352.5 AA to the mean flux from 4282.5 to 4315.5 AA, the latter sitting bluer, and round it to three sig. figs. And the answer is 0.964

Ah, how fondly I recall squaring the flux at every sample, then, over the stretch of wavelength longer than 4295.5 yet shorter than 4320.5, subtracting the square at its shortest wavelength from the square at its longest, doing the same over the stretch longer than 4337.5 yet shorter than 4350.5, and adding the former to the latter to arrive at 12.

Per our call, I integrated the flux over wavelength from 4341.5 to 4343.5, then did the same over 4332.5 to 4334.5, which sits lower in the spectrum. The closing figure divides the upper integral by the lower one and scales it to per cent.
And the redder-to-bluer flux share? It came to 107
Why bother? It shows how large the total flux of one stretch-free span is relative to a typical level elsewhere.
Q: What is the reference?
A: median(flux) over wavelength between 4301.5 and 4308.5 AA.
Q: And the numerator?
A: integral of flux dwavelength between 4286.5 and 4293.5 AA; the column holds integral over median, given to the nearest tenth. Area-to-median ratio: 7.6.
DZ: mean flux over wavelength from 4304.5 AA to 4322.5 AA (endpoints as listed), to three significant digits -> 2.55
